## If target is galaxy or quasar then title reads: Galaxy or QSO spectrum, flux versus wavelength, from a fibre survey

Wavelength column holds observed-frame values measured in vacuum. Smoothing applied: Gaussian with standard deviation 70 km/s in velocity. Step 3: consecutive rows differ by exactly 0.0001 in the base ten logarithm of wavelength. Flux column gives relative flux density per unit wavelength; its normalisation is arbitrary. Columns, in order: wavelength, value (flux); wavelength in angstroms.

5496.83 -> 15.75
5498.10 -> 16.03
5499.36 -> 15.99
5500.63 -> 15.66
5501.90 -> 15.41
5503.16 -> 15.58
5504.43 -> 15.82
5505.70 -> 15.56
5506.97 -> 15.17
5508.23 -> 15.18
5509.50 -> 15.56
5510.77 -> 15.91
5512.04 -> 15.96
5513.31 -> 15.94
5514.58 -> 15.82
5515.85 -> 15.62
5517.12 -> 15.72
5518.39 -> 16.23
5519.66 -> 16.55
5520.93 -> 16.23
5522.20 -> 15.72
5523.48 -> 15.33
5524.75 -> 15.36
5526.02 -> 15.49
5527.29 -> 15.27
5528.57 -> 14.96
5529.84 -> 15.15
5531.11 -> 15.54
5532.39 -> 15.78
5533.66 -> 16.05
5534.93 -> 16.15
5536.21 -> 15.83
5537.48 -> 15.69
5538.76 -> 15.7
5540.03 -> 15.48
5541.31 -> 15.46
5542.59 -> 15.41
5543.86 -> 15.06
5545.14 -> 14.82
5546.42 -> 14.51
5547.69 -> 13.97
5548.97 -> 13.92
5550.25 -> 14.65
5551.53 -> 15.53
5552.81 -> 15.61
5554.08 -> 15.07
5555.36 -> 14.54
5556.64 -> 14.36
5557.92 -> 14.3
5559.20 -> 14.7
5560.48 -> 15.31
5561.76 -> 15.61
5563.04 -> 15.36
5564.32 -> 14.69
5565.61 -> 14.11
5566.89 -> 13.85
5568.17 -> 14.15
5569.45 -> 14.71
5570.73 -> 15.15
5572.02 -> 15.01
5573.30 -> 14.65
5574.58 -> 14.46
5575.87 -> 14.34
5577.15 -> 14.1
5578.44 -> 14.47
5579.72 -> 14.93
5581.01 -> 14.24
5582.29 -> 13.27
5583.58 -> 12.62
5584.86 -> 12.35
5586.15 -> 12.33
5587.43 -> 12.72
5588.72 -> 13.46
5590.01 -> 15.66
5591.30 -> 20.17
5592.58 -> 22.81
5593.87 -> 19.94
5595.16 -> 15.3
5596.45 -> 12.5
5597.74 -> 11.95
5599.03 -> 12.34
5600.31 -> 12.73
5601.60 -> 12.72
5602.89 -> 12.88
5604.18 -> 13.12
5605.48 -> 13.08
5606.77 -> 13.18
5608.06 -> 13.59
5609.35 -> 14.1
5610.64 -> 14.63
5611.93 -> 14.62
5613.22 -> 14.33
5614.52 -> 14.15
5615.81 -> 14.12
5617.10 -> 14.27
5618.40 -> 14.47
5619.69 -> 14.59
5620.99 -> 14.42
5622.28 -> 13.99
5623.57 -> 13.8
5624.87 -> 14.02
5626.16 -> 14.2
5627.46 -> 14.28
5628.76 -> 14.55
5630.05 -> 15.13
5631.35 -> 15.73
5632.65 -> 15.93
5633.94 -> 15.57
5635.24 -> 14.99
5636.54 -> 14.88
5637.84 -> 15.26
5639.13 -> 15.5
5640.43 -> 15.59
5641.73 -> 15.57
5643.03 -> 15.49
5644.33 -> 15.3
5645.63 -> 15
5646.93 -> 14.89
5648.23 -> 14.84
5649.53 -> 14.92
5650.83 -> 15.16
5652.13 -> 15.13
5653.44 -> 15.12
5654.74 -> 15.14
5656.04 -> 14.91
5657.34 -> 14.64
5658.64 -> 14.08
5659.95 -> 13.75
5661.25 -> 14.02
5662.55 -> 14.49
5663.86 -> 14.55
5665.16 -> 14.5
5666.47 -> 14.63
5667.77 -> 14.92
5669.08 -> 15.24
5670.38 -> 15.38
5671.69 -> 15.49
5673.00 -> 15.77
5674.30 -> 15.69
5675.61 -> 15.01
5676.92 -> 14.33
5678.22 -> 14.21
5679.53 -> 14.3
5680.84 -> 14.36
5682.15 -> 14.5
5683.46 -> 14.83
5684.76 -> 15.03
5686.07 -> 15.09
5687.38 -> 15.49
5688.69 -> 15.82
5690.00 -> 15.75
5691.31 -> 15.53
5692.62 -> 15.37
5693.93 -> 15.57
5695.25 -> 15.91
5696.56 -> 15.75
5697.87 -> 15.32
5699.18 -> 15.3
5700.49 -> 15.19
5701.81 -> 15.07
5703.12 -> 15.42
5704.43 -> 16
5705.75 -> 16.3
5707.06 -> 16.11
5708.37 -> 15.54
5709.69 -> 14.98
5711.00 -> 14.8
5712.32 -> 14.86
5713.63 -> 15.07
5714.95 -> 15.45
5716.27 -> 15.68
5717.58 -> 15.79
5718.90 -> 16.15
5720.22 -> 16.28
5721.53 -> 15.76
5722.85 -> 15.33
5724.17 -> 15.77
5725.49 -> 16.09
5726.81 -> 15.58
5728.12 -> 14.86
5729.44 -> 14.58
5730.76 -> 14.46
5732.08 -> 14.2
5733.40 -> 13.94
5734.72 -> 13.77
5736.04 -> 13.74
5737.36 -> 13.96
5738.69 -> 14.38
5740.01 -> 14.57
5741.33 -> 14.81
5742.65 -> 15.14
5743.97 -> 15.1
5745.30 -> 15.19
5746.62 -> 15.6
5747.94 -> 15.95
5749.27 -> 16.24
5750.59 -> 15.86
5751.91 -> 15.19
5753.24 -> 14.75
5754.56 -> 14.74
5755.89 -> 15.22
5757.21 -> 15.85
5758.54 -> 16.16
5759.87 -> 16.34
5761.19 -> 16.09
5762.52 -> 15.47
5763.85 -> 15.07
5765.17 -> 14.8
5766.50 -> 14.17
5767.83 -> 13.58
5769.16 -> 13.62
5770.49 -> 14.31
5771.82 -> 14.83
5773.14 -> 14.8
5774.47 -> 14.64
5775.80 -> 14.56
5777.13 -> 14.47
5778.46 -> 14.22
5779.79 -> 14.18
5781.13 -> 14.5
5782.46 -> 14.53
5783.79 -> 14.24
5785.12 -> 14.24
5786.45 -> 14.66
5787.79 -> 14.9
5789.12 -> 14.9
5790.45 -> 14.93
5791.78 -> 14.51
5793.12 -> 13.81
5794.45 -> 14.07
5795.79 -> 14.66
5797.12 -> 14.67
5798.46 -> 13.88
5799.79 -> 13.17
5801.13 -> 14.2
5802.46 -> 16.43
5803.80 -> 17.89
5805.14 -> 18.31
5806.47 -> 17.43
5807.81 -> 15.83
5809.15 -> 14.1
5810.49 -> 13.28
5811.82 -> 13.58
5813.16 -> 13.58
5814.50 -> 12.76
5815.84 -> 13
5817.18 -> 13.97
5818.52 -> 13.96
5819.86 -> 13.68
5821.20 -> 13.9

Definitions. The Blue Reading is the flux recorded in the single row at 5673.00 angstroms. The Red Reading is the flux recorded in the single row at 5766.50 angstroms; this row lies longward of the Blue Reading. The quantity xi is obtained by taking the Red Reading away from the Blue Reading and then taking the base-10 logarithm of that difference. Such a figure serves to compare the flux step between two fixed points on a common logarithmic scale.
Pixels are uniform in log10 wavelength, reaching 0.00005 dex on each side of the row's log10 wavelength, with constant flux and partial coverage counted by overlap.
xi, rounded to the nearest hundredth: 0.20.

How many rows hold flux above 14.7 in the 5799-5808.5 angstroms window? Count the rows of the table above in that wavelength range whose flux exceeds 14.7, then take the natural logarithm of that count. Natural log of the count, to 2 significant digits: 1.6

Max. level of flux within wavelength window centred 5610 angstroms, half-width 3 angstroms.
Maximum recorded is 14.63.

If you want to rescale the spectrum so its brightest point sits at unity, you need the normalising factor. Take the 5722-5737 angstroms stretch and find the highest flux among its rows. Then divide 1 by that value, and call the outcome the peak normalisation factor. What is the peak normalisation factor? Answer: 0.0622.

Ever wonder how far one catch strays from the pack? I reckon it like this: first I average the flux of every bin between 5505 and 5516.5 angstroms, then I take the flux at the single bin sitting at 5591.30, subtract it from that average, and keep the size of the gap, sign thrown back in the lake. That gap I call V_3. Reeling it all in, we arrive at 4.53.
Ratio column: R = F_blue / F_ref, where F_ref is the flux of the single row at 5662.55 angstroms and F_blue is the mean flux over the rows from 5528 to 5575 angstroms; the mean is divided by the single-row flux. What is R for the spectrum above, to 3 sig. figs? 1.04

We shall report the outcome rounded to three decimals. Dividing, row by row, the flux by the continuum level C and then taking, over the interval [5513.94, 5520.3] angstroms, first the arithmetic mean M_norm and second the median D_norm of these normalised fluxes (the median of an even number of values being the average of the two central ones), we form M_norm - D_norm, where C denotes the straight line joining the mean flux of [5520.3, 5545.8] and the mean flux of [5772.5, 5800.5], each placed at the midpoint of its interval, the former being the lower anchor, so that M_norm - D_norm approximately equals 0.012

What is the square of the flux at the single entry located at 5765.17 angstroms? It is 219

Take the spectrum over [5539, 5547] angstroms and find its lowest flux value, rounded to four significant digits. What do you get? 14.51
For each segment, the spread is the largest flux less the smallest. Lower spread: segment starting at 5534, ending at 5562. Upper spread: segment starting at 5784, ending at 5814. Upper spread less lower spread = 3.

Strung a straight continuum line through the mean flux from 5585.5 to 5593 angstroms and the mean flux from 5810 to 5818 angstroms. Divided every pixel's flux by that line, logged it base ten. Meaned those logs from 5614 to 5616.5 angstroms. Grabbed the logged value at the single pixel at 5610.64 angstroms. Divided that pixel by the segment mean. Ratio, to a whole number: 1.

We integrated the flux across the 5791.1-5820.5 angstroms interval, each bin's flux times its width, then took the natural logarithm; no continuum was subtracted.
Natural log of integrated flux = 6.06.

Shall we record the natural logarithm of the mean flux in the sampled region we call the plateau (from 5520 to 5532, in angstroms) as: 2.74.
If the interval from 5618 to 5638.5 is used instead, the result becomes 2.69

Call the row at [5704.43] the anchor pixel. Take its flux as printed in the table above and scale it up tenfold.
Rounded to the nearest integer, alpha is 160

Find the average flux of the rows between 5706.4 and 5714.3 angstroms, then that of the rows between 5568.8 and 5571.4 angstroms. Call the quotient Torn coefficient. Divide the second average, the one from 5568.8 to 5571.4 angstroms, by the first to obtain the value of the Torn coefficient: 0.98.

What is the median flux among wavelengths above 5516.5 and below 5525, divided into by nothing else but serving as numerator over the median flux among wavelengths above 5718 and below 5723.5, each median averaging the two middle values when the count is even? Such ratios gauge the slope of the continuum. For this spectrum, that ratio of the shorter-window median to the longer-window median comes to 0.99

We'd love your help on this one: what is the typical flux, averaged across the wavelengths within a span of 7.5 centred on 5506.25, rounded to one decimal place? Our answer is 15.5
